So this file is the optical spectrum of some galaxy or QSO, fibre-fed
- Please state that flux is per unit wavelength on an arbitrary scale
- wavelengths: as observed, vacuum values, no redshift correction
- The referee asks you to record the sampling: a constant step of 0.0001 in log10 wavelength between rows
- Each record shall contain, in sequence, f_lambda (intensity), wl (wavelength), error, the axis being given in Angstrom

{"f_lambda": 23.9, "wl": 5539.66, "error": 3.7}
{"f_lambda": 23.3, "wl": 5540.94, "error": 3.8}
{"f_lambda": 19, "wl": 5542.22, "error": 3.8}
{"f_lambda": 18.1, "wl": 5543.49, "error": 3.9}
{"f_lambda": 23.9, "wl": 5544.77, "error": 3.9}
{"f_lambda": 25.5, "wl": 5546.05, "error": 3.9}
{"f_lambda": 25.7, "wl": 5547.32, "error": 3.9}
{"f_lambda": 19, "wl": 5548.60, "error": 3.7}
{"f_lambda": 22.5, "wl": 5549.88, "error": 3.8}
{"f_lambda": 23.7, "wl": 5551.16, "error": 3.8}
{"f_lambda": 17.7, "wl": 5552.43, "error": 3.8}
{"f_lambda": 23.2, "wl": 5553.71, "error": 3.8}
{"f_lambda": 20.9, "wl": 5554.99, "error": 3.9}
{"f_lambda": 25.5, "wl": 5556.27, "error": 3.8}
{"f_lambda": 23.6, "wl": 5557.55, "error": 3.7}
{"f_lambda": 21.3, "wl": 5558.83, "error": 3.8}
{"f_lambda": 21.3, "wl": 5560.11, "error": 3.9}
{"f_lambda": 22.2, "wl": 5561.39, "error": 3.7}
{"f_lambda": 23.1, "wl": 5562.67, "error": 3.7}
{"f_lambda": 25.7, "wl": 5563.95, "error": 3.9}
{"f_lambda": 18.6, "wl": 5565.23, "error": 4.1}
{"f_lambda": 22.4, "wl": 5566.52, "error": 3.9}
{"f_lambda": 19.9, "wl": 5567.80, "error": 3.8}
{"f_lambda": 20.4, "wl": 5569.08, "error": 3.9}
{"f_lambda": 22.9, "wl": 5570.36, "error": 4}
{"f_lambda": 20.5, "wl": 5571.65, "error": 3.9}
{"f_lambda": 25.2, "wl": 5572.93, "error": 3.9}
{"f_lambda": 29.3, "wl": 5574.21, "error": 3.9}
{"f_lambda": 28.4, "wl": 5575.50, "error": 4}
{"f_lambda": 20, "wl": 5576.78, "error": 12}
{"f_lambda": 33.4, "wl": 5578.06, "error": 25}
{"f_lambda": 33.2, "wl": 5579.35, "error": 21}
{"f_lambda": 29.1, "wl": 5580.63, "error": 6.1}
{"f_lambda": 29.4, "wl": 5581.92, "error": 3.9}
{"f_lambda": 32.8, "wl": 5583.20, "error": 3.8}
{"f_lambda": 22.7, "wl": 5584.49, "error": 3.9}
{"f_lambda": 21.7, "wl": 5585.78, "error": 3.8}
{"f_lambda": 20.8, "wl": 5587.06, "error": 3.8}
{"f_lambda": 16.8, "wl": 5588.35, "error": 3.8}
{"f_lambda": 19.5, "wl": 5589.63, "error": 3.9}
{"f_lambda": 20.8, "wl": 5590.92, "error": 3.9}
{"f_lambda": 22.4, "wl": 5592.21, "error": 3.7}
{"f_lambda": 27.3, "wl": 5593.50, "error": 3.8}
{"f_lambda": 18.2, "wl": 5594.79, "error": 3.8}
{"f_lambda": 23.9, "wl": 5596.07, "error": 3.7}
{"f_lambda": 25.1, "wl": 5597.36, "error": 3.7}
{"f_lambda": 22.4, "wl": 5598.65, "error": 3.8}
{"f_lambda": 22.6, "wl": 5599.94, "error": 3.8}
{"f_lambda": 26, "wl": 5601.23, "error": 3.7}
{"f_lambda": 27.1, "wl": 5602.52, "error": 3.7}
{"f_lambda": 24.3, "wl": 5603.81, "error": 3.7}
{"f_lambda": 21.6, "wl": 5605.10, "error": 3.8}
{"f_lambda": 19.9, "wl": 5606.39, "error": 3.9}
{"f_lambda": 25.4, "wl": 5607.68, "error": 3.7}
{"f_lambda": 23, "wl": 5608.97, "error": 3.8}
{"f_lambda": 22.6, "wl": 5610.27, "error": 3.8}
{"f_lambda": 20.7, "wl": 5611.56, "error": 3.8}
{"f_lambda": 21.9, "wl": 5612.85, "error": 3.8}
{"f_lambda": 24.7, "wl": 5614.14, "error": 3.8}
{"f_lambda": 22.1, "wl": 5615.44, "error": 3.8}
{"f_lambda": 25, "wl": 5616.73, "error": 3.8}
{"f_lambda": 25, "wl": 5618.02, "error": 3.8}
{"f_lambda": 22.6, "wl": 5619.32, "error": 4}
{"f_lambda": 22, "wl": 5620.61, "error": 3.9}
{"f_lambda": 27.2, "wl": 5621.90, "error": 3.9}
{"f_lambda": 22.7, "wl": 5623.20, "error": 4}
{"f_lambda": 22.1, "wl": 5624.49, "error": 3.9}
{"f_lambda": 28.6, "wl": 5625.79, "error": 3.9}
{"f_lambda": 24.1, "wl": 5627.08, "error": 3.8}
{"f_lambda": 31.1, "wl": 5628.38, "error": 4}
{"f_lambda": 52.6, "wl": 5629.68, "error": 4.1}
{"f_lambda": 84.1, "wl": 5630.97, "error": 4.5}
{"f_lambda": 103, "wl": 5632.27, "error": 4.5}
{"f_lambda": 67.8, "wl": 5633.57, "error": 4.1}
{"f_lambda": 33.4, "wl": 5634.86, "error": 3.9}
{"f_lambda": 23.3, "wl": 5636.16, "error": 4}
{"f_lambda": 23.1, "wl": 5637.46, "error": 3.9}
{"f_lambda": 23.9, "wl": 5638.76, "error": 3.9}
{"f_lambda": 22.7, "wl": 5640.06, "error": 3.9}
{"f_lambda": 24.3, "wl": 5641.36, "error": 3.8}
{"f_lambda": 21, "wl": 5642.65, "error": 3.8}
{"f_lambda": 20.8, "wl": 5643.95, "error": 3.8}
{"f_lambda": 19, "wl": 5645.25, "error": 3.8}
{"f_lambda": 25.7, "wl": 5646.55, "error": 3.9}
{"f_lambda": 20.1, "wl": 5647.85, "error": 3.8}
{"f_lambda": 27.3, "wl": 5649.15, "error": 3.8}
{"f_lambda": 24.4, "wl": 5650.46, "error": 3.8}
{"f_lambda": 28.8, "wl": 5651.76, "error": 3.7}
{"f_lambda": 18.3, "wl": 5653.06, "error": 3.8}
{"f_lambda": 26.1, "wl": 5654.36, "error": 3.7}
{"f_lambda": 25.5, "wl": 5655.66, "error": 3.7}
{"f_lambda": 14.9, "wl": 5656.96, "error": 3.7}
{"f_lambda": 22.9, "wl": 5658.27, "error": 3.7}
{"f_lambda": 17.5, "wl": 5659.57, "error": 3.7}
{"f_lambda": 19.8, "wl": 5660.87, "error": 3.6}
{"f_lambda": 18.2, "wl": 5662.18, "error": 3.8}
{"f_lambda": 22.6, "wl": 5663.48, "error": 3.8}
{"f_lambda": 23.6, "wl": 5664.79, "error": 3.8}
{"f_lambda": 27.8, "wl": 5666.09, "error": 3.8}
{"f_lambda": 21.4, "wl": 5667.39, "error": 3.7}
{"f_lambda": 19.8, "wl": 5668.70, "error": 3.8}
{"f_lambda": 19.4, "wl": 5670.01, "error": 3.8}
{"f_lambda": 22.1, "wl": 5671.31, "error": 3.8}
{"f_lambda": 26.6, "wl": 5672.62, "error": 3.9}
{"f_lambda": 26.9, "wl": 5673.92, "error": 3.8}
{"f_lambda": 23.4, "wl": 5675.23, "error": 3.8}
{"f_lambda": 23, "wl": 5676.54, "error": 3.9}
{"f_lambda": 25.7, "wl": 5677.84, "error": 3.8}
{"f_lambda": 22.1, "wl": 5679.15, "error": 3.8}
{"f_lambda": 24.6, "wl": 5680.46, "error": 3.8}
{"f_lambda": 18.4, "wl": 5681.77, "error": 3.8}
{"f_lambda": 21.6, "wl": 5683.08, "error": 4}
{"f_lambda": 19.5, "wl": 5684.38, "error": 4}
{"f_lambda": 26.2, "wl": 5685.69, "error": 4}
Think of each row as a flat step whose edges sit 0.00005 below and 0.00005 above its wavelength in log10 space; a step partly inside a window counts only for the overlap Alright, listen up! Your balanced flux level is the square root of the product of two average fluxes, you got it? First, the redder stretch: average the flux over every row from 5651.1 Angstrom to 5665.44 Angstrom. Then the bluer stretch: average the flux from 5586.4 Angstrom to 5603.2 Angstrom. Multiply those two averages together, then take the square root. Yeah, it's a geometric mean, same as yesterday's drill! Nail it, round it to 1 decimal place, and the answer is 22.1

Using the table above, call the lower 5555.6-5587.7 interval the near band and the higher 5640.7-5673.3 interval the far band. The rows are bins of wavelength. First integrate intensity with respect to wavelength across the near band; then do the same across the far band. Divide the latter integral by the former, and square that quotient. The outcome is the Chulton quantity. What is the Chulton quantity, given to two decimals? 0.85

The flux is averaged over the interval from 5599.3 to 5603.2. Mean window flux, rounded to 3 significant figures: 25.2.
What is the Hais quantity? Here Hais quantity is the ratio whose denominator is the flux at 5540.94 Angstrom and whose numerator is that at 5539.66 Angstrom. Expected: 1.0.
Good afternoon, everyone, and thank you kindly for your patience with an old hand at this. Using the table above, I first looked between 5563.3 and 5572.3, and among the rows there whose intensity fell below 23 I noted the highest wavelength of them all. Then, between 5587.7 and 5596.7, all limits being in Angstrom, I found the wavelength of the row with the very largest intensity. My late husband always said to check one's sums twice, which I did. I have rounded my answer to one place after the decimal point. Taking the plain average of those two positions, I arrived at 5582.6 Angstrom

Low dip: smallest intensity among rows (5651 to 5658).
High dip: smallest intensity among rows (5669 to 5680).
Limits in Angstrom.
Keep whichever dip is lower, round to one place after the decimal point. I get 14.9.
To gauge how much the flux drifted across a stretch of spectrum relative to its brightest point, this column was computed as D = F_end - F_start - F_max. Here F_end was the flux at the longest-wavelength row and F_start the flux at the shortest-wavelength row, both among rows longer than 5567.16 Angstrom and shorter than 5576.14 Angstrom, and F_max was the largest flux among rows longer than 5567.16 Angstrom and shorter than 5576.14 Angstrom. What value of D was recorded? -21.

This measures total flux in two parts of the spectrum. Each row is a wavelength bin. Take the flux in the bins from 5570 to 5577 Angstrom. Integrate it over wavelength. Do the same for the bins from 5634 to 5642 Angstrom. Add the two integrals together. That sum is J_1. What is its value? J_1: 383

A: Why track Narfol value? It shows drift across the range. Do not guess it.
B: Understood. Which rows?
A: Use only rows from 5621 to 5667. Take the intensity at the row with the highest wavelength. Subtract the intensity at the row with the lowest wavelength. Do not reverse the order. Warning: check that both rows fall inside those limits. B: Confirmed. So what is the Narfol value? 0.6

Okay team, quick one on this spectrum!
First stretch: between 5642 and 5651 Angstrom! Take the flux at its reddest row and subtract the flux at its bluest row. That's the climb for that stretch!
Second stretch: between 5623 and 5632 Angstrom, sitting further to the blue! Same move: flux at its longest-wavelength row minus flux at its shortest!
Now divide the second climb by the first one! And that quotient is 18.1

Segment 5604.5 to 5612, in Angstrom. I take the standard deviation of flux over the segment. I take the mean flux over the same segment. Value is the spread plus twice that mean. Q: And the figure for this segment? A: 46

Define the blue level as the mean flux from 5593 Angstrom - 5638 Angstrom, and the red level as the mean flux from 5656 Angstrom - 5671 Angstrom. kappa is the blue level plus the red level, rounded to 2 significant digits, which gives 51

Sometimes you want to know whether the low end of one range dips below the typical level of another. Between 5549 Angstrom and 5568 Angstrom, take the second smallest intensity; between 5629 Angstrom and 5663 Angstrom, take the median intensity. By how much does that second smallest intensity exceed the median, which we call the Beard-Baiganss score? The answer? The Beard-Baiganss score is -5.00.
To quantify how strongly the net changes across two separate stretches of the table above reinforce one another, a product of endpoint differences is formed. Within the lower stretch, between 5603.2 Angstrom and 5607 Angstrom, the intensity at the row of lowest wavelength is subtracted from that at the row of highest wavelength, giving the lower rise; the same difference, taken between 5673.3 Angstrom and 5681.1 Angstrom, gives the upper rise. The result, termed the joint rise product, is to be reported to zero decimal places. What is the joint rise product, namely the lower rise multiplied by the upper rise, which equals 10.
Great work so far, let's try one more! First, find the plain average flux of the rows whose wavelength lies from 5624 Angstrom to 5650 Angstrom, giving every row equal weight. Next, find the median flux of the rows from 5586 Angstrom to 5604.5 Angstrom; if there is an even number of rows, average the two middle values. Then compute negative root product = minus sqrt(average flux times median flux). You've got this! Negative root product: -28.0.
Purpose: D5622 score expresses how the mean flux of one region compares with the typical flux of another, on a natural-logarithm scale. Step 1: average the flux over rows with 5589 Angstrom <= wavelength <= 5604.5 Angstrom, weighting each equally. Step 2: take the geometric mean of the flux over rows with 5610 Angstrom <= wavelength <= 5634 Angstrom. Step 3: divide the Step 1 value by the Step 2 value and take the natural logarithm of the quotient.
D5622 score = -0.269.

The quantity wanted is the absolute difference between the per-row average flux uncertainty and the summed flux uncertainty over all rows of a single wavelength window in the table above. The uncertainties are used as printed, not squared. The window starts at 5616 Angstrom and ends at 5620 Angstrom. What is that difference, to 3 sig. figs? 7.73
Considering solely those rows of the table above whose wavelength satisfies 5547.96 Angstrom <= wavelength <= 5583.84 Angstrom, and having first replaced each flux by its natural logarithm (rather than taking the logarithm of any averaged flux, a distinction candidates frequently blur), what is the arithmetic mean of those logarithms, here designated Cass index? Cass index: 3.17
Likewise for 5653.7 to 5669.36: 3.06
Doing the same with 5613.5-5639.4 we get 3.43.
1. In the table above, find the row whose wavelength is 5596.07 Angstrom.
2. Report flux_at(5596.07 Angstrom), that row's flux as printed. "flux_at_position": 23.9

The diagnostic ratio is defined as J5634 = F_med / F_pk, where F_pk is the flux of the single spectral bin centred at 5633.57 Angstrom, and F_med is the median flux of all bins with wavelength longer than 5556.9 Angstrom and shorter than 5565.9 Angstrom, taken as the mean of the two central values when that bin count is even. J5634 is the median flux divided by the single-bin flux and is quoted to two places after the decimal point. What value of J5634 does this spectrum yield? 0.33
